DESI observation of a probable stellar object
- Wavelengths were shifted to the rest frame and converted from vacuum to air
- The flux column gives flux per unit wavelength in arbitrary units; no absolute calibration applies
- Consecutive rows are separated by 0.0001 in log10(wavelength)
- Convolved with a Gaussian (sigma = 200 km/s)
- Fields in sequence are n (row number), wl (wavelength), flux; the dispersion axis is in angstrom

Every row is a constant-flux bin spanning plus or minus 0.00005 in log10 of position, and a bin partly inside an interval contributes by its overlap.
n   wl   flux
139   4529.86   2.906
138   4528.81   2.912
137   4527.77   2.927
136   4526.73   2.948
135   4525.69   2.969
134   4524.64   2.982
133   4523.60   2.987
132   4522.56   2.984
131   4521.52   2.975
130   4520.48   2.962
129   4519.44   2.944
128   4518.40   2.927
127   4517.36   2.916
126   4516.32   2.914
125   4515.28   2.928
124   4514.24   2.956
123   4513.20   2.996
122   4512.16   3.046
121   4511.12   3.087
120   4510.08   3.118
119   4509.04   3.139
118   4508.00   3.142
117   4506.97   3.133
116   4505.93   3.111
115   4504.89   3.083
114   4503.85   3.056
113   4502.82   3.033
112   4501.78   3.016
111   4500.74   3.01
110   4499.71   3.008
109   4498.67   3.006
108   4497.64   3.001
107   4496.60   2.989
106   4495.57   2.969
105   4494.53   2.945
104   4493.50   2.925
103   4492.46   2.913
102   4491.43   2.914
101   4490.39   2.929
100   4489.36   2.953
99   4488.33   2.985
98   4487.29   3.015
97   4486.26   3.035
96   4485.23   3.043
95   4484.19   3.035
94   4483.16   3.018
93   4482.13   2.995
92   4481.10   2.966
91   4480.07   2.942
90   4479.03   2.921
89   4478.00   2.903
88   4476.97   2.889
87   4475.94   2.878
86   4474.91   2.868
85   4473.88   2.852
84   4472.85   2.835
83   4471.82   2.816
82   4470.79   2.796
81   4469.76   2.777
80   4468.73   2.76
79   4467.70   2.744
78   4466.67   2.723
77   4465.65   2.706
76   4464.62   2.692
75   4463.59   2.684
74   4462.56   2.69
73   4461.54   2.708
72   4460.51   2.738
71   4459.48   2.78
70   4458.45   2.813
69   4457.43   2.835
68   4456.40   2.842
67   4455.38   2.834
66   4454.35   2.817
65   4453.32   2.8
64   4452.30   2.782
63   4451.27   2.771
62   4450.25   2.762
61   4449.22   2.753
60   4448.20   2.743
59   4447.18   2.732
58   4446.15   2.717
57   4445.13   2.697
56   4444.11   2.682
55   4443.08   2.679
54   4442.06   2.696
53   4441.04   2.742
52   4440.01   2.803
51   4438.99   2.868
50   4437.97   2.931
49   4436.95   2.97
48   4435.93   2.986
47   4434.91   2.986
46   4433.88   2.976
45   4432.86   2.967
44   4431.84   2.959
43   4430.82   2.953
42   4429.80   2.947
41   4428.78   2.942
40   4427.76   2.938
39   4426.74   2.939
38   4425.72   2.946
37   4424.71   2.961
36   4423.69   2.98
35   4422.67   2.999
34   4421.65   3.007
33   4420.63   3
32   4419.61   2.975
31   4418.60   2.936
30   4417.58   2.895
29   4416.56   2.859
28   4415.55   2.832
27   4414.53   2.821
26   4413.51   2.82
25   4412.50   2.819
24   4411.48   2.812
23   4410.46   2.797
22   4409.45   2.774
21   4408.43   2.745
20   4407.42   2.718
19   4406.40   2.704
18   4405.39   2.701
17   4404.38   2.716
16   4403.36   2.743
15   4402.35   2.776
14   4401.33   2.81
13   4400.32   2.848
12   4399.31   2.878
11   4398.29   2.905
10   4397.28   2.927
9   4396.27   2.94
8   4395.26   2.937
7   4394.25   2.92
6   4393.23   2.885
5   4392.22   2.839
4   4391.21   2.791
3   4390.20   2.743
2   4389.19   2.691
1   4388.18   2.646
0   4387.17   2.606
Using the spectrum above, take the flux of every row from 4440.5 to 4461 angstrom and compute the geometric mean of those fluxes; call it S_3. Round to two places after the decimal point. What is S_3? 2.76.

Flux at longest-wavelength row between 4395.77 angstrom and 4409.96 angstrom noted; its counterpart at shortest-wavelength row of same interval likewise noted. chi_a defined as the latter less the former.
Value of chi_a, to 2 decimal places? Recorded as 0.17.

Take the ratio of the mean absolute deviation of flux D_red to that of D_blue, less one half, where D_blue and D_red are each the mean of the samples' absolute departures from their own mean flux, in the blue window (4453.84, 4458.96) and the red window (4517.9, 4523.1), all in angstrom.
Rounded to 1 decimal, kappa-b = 1.2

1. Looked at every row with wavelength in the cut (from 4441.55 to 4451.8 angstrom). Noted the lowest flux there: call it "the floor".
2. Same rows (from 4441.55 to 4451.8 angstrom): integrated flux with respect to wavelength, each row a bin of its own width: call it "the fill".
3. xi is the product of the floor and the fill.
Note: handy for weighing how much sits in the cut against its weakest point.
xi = 75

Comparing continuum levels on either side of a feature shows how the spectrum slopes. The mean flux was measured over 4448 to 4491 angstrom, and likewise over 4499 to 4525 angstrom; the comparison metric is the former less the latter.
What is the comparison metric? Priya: -0.17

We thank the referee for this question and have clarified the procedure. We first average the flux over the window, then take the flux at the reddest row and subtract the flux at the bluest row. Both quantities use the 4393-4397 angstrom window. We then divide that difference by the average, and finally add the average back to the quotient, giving 2.94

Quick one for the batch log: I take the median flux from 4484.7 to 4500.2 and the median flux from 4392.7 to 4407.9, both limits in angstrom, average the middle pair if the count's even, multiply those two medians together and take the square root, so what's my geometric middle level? 2.92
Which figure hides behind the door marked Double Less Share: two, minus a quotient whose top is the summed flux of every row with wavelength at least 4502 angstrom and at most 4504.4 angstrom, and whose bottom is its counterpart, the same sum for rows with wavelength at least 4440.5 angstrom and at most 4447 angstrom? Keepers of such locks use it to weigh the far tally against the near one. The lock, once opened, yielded 1.6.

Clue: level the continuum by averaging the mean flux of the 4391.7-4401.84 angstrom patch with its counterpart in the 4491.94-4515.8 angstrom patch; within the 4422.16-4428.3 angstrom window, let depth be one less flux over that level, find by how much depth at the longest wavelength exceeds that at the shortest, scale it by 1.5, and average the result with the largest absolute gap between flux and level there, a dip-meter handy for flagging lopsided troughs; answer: 0.04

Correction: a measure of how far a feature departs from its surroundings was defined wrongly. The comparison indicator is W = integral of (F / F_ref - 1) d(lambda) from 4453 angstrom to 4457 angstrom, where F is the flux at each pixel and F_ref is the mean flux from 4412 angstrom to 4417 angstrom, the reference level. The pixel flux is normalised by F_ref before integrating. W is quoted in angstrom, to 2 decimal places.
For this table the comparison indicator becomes -0.01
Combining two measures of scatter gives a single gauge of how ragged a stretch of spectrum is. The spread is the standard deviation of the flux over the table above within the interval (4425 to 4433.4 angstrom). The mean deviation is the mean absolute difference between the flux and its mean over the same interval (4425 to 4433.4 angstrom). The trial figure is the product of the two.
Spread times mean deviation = 0.0001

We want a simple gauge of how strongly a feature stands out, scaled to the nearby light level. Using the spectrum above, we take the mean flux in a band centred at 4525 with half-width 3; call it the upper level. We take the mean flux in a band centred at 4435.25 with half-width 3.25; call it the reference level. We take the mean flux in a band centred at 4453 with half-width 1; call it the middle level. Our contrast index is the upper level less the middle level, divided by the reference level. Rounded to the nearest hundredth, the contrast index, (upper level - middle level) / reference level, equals 0.06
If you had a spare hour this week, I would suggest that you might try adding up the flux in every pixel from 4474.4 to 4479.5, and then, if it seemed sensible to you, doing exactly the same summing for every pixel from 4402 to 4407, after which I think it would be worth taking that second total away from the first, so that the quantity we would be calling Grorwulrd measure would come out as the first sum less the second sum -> 0.82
